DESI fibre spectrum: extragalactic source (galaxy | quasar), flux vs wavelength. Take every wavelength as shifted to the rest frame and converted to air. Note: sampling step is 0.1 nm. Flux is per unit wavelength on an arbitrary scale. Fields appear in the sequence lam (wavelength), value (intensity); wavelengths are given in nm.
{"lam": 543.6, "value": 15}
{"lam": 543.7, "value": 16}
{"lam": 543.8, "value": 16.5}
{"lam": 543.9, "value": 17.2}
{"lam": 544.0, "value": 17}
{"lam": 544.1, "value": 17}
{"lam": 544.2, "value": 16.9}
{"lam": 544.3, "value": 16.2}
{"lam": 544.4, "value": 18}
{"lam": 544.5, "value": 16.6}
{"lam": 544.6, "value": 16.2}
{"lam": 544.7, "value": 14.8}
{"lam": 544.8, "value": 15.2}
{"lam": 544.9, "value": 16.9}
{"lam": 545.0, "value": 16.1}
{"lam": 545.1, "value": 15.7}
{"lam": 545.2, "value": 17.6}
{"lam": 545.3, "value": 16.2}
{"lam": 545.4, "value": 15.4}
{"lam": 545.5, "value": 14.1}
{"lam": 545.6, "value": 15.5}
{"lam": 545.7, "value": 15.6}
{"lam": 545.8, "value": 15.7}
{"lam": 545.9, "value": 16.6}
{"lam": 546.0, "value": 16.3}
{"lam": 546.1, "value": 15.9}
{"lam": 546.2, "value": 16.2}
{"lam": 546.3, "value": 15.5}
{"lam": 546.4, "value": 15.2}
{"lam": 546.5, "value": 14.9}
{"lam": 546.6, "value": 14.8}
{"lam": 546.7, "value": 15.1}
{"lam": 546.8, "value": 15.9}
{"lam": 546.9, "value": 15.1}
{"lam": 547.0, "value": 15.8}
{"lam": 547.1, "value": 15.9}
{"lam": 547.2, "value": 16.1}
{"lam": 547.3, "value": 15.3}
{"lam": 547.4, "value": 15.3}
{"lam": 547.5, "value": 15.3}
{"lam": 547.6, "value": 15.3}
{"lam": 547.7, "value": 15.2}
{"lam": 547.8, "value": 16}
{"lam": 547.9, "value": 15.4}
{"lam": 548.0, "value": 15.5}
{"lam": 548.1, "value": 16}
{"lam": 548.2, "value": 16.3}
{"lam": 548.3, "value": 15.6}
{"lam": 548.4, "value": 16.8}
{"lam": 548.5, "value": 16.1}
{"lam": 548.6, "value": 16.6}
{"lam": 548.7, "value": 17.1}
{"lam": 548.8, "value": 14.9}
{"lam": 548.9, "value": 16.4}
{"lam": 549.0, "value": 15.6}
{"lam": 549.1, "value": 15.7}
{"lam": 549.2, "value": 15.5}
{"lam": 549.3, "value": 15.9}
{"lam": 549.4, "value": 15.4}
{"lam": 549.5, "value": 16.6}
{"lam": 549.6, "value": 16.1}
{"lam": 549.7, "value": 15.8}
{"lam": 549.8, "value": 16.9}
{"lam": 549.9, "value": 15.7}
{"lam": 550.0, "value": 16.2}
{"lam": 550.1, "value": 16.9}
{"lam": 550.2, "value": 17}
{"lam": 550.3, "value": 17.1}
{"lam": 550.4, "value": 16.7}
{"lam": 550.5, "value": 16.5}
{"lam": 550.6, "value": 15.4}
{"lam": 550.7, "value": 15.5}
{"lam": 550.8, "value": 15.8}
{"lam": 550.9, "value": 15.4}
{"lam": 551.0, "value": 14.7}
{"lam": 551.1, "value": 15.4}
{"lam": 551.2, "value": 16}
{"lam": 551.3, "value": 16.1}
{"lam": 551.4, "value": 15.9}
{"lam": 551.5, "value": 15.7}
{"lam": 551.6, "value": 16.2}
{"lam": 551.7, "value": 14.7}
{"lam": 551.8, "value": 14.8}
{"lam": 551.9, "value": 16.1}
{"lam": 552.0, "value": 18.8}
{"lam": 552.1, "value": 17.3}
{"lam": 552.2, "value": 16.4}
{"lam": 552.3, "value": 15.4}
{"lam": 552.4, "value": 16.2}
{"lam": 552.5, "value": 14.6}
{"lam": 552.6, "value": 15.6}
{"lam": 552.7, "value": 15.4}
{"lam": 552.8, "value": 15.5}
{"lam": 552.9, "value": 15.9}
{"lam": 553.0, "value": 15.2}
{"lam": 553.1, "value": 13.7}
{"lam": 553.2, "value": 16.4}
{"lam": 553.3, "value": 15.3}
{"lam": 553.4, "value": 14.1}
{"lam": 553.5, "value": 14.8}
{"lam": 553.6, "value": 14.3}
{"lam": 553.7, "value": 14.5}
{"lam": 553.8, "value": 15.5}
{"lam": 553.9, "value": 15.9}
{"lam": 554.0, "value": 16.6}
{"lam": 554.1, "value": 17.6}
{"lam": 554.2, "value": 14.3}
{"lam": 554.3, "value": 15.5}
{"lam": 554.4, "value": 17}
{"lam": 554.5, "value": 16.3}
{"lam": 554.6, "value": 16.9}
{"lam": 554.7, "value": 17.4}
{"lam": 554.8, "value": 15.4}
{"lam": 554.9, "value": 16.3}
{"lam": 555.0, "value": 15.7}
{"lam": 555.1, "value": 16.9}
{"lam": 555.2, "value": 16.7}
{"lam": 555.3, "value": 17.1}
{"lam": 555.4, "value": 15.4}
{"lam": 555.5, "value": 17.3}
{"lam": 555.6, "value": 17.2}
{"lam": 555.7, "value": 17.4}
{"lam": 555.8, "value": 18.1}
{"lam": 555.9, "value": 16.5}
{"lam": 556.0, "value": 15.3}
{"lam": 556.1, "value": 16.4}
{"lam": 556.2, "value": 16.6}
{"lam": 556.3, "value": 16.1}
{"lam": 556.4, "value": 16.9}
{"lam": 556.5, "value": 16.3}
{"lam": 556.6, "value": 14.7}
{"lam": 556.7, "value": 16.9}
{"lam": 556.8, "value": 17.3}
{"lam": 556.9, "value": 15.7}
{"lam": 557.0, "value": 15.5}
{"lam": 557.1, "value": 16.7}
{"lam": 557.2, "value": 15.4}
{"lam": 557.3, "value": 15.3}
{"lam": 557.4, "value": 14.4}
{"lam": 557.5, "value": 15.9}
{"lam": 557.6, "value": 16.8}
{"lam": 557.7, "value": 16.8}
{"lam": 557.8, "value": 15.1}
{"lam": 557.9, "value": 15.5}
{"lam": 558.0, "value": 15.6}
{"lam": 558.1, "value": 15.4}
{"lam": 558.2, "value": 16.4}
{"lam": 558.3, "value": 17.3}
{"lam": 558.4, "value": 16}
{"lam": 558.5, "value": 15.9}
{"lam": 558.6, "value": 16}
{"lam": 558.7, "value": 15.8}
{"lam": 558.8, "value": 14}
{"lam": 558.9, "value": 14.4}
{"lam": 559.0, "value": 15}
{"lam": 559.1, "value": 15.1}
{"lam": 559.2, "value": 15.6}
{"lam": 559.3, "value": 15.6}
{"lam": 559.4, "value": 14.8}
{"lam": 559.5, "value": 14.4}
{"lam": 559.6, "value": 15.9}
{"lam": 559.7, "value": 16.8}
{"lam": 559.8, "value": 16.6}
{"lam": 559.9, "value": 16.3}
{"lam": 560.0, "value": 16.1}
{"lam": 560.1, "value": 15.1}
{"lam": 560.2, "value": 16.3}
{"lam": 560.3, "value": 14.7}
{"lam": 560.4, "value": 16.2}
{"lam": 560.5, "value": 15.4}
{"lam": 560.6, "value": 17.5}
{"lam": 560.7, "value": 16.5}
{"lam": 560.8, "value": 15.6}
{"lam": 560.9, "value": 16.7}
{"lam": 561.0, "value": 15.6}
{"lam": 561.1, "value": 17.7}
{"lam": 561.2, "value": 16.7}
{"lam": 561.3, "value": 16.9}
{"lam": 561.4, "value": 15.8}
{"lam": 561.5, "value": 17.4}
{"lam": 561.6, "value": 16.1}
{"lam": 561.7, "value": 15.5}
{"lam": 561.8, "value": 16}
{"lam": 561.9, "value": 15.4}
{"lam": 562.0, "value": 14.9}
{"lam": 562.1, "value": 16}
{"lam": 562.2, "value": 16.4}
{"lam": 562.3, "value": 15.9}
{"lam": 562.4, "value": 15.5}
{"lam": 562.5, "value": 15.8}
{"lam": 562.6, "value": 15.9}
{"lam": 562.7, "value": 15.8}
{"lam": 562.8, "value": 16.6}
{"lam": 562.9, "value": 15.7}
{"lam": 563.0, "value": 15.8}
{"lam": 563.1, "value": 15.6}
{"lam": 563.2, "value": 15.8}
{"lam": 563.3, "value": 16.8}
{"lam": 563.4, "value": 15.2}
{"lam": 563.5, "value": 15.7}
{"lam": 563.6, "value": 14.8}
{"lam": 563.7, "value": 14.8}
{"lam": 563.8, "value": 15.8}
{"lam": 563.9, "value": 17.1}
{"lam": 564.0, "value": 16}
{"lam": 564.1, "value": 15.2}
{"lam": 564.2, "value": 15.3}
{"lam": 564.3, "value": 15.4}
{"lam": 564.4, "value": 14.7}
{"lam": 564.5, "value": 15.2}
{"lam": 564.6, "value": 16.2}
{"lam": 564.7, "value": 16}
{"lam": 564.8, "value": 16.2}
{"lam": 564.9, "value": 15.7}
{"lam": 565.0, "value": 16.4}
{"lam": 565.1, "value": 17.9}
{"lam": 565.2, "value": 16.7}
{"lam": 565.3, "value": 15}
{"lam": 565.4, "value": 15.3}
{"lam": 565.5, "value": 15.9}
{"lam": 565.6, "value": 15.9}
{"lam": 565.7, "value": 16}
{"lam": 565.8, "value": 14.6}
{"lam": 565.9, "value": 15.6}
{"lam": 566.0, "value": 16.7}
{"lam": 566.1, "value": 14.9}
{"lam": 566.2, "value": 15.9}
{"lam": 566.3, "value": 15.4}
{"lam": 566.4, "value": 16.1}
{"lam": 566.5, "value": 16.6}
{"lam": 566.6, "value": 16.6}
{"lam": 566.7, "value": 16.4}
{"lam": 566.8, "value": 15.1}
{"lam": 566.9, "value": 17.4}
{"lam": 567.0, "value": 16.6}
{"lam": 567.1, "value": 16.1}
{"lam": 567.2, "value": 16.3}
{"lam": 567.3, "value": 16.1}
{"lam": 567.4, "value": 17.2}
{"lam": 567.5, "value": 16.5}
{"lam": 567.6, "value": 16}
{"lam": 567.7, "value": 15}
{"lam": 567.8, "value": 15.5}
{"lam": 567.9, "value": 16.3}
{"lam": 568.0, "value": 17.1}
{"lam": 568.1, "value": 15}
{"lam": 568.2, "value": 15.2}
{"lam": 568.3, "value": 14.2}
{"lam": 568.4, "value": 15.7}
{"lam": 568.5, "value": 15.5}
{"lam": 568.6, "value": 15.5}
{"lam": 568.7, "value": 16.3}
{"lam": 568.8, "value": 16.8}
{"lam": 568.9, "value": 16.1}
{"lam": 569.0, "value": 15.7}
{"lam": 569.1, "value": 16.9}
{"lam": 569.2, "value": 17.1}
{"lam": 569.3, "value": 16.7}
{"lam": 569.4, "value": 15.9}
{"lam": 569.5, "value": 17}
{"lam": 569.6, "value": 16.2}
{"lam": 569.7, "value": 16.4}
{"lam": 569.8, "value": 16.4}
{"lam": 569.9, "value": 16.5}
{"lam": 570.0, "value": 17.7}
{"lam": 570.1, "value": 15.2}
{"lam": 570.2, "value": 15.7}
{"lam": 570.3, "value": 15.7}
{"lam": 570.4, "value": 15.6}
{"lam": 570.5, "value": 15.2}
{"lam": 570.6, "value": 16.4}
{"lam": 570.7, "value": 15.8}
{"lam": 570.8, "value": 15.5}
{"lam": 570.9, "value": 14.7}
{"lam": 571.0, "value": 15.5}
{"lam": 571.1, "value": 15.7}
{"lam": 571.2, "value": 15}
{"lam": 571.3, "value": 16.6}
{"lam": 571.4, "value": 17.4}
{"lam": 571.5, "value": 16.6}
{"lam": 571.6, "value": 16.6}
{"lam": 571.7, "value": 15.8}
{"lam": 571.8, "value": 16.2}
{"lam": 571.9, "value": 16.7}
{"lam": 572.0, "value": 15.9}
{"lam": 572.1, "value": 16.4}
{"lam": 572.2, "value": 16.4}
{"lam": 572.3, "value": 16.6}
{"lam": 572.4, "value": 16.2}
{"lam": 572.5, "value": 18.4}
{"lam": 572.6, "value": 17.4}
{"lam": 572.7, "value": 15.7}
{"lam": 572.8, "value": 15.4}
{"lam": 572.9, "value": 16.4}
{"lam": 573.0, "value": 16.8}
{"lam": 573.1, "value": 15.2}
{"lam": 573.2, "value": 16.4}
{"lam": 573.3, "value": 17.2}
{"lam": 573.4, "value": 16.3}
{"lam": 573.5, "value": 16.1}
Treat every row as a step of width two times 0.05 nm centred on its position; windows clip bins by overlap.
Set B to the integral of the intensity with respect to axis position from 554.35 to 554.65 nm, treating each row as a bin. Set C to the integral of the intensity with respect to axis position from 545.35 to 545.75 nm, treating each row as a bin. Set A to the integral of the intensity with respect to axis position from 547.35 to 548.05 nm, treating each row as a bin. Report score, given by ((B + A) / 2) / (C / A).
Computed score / 14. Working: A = 10.8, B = 5.0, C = 6.1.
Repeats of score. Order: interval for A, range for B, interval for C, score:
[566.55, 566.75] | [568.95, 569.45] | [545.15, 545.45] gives 4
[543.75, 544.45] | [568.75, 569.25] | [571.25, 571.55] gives 24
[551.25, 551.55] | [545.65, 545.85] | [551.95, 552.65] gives 2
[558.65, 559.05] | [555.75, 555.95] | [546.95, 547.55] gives 3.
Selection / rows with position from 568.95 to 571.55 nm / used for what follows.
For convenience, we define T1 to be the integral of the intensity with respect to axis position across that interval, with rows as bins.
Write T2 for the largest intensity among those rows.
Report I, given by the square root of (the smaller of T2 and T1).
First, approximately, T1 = 41.91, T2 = 17.7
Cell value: 4.21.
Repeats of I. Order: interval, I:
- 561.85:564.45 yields 4.14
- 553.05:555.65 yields 4.20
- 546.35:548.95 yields 4.14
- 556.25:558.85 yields 4.16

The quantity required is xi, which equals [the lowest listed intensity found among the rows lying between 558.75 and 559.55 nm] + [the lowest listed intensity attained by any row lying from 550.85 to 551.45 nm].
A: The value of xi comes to 28.7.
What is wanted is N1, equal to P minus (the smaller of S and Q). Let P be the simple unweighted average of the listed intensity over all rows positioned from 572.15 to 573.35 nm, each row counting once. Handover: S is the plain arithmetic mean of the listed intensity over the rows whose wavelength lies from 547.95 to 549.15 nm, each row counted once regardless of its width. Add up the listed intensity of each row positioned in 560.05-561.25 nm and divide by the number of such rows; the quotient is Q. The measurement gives 0.5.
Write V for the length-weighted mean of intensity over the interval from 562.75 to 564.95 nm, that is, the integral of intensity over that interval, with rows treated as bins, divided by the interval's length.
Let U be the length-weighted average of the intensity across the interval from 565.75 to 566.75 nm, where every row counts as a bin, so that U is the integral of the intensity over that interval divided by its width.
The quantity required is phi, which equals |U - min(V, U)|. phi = 0.17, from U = 15.9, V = 15.7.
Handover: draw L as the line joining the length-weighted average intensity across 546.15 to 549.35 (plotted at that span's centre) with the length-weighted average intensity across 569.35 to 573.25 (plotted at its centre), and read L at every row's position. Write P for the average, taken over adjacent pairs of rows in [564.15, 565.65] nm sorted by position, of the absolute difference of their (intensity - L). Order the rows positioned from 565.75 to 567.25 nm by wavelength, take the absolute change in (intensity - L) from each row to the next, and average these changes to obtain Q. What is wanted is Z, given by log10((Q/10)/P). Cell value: -0.89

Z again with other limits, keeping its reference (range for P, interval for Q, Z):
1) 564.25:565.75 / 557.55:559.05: -1.02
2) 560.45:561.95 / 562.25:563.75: -1.33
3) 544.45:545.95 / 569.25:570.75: -1.14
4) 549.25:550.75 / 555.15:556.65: -0.80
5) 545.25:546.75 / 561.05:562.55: -0.86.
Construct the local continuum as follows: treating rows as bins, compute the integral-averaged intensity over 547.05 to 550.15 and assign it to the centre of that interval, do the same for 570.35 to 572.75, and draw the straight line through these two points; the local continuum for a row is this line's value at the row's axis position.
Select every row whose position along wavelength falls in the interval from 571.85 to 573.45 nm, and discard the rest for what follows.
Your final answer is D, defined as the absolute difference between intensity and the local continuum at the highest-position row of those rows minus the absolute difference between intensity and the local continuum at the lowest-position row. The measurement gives -0.4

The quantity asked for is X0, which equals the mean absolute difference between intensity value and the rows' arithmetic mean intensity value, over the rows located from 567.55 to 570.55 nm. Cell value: 0.63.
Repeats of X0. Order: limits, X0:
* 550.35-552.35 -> 0.66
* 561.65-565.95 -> 0.48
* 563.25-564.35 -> 0.58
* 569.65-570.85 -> 0.56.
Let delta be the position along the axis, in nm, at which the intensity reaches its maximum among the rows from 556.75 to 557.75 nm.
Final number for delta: 556.8 nm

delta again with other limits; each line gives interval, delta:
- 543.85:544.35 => 543.9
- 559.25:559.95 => 559.7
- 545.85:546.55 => 545.9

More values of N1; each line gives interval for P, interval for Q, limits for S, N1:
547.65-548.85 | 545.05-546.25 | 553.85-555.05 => 0.1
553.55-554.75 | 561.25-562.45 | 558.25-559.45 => 0.5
